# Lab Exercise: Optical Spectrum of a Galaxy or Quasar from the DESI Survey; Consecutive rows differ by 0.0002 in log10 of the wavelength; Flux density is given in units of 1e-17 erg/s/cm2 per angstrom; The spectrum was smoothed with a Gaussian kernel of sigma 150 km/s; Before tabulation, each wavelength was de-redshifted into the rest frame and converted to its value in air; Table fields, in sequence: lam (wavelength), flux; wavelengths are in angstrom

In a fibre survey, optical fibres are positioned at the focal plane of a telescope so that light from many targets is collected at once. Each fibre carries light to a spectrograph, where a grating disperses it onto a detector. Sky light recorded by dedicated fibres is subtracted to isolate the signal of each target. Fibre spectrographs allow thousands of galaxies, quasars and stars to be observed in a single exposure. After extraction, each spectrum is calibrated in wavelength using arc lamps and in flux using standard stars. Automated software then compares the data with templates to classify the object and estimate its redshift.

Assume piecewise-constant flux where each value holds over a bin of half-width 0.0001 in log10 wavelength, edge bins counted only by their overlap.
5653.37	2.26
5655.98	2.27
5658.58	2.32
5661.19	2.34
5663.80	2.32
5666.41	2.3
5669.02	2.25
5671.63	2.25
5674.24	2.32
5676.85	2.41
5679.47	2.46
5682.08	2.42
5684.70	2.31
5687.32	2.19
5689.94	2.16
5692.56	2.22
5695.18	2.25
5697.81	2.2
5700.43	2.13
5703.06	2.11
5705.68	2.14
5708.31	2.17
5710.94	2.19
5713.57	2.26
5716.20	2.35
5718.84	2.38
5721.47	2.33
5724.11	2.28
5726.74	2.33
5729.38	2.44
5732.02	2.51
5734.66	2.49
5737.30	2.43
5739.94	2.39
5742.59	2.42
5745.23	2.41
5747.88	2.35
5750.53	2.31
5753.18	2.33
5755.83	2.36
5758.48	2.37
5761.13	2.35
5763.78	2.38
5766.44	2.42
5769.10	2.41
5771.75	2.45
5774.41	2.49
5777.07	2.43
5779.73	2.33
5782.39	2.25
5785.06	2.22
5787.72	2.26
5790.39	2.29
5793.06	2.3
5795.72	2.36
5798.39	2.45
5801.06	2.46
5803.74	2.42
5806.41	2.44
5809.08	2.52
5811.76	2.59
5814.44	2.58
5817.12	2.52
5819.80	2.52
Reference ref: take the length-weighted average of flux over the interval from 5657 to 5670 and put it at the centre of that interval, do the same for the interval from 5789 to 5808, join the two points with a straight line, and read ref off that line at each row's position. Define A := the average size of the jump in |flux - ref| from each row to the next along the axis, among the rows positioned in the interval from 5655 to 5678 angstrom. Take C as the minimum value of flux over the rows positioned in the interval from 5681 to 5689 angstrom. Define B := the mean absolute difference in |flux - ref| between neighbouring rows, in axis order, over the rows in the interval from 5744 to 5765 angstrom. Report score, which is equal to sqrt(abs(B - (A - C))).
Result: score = 1.48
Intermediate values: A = 0.0320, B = 0.022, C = 2.19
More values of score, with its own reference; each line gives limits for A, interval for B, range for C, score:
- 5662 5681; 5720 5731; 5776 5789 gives 1.50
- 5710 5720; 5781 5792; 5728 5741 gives 1.54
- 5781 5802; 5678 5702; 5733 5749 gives 1.54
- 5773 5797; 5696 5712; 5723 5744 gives 1.51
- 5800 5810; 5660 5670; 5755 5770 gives 1.53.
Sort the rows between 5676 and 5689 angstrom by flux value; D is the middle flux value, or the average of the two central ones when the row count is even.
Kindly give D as 2.41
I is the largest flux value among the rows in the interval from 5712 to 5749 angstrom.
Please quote 2.51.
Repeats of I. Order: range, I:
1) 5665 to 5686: 2.46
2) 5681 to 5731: 2.44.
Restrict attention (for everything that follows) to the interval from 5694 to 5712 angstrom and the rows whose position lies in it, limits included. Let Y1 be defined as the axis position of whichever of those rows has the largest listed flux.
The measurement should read 5695.18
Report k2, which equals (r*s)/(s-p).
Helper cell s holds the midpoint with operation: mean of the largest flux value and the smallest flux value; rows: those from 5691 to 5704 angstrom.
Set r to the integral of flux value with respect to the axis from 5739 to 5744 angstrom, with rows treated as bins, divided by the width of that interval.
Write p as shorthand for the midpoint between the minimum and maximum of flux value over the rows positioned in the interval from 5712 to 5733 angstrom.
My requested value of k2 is -26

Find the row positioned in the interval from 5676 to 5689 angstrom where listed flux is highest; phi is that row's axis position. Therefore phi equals 5679.47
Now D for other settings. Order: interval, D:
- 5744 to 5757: 2.35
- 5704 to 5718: 2.19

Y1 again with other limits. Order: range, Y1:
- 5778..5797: 5795.72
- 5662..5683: 5679.47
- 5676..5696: 5679.47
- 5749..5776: 5774.41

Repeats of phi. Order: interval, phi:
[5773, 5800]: 5774.41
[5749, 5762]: 5758.48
